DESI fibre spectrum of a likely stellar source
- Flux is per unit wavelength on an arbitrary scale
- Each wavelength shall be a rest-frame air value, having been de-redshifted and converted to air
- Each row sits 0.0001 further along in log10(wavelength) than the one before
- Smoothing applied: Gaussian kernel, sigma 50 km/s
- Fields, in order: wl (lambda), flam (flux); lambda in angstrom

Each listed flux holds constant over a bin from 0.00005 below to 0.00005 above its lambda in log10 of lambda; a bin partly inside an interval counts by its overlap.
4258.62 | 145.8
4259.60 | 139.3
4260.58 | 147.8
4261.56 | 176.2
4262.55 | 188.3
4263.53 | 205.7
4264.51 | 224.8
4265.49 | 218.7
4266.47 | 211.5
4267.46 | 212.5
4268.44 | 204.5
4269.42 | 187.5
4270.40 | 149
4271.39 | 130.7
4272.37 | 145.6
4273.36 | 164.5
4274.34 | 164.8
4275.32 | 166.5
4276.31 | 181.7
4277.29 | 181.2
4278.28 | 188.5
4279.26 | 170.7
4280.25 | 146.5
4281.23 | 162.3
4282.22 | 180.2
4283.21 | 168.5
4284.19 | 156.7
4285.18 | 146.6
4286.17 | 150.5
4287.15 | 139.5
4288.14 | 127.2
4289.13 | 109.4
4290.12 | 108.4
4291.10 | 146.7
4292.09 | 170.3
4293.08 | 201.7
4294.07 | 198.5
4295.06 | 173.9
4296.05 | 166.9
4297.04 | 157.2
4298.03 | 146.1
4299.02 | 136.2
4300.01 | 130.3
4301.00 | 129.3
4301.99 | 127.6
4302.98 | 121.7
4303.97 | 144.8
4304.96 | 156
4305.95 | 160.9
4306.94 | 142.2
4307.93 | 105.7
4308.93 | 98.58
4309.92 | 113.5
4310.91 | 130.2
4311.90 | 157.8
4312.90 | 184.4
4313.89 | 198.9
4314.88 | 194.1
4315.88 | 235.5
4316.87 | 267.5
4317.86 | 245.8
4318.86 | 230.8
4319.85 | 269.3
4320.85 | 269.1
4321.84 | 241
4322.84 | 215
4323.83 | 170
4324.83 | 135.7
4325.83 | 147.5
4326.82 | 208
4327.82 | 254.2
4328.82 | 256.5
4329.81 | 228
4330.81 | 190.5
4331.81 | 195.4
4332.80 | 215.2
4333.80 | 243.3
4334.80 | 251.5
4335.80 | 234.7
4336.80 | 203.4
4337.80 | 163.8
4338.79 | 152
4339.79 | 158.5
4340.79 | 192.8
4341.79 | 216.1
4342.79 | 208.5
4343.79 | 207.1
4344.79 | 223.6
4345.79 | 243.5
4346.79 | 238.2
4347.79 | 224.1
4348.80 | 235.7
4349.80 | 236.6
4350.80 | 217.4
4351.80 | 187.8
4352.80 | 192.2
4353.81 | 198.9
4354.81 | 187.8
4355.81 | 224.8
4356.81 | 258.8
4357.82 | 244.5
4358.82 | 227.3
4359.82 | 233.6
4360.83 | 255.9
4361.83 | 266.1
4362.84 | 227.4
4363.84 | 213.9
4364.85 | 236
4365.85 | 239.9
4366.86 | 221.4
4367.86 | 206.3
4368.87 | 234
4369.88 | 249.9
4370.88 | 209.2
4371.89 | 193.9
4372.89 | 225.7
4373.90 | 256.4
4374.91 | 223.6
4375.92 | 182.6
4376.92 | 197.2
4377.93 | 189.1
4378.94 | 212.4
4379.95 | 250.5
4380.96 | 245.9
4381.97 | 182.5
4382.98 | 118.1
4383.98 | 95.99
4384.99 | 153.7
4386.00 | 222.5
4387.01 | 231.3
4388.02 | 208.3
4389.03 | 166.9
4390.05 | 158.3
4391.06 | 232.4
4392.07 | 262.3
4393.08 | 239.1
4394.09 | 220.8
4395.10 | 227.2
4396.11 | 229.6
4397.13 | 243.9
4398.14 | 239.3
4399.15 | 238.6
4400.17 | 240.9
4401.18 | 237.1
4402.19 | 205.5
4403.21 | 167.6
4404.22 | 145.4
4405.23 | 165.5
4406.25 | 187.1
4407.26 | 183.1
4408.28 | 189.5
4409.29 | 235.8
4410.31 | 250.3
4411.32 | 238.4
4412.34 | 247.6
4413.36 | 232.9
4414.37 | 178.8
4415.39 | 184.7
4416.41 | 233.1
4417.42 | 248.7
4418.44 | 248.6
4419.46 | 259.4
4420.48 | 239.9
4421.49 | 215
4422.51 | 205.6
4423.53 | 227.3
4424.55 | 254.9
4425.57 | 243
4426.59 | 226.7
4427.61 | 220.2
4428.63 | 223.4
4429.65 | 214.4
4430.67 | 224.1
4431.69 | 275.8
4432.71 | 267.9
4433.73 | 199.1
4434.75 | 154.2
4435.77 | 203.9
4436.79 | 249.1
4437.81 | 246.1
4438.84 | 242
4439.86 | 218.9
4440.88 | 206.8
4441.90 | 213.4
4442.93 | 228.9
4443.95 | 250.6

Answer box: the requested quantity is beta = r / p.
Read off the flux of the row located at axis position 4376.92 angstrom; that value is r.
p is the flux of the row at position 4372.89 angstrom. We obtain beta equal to 0.87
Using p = 225.7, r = 197.2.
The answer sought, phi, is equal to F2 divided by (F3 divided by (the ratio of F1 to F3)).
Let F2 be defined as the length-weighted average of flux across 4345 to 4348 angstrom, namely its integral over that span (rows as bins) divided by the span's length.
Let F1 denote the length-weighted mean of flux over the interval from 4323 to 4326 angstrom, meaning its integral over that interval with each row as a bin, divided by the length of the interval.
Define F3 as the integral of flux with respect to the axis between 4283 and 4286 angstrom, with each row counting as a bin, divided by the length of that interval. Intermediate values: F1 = 159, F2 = 235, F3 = 155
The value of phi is 1.5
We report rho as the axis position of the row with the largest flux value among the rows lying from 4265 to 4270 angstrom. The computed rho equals 4265.49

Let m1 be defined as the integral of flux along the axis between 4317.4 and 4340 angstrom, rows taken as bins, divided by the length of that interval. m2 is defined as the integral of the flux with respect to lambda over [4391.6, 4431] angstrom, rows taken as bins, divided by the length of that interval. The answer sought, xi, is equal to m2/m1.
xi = 1.05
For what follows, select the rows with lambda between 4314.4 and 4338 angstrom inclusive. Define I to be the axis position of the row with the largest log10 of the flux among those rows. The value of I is 4319.85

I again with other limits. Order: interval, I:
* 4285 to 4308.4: 4293.08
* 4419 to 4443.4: 4431.69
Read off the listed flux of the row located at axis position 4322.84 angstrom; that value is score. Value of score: 215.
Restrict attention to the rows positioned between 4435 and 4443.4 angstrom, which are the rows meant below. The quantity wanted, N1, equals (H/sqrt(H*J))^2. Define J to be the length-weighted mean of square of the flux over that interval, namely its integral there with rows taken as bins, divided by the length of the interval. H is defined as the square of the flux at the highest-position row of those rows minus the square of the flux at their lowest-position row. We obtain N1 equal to 0.21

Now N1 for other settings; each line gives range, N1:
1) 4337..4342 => 0.63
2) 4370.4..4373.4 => 0.16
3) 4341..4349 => 0.18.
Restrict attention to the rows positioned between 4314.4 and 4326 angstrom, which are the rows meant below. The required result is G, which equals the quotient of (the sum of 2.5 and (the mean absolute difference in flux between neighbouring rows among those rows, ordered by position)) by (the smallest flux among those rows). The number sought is 0.215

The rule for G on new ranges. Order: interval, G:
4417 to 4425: 0.091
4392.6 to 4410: 0.122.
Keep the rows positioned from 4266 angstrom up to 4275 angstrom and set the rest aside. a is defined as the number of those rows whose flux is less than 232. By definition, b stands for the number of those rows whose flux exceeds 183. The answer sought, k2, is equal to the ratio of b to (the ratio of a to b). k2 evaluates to 2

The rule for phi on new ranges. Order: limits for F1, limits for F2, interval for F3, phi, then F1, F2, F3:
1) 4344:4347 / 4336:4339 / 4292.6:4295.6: 1.2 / 232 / 182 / 191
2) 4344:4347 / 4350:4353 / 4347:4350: 0.9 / 232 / 204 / 232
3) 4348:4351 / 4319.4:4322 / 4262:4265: 1.4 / 230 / 262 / 205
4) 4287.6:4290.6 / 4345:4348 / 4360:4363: 0.4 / 115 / 235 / 250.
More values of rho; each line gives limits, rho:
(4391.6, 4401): 4392.07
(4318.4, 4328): 4319.85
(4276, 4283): 4278.28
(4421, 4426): 4424.55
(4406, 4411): 4410.31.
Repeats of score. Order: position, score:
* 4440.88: 206.8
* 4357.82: 244.5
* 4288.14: 127.2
